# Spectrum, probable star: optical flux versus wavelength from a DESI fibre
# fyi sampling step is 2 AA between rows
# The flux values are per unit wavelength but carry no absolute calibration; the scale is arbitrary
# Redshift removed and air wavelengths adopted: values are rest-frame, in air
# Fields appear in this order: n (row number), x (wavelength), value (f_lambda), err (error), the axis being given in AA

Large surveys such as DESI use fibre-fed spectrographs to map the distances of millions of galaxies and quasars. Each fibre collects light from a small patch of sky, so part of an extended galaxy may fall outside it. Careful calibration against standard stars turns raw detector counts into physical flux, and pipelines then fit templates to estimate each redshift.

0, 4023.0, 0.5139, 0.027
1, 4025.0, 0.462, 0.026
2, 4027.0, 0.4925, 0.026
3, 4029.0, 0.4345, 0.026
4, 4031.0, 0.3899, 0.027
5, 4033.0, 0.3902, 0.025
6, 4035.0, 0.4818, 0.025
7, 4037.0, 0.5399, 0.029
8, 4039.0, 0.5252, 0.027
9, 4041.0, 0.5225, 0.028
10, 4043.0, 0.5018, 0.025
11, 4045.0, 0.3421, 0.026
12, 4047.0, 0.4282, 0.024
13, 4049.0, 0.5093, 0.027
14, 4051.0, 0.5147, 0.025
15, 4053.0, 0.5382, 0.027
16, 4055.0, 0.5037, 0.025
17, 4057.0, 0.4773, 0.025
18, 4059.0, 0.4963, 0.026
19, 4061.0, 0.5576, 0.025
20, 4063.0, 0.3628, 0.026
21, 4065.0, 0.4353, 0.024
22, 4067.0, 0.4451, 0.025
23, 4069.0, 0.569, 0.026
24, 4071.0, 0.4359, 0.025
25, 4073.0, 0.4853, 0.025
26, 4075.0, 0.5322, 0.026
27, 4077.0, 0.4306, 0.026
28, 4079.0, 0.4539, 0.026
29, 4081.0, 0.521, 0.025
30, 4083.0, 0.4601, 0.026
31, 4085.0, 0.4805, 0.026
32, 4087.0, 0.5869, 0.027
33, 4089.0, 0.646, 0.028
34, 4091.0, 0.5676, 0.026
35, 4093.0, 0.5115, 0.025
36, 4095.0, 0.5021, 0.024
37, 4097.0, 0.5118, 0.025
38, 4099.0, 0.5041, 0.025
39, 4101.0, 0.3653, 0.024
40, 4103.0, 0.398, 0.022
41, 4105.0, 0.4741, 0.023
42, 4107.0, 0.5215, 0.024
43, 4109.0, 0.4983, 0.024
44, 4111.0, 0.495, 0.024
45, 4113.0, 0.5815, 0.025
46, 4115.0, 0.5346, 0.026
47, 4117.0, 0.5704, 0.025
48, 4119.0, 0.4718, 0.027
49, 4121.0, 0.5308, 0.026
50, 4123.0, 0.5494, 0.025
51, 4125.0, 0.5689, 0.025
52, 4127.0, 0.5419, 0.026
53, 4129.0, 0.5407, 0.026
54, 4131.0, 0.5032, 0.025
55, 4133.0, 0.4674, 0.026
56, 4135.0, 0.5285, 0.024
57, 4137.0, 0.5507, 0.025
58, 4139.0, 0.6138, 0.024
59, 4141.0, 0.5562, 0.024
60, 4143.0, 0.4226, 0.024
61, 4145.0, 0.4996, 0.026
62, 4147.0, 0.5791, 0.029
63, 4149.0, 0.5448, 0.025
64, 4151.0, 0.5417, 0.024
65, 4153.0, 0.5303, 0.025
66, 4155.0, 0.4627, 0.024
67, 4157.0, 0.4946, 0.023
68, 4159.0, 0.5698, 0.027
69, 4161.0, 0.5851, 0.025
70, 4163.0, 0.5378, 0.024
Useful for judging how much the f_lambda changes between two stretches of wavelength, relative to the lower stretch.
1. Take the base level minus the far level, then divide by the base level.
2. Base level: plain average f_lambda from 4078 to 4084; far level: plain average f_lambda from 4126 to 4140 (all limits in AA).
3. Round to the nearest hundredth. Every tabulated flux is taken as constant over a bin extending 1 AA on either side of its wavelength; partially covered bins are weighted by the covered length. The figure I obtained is -0.12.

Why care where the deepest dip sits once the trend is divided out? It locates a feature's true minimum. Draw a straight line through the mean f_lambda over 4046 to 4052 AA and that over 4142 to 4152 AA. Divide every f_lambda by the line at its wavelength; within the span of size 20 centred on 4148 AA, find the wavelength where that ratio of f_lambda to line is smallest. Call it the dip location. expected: 4143.0 AA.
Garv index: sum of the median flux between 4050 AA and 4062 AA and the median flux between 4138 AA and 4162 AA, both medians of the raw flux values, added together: 1.05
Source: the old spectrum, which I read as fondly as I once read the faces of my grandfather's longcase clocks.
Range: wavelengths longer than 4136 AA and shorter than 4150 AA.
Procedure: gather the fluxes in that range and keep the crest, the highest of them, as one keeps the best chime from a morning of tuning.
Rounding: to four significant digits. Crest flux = 0.6138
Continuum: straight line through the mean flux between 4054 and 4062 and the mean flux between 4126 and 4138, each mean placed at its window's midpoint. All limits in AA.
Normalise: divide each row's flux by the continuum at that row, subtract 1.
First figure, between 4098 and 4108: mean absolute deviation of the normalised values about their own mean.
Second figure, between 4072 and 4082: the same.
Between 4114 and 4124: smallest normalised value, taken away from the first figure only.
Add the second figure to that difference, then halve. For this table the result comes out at 0.13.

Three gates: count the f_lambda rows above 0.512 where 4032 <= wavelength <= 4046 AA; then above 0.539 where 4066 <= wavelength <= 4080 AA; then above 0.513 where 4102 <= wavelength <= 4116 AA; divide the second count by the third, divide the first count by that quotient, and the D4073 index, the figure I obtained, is 9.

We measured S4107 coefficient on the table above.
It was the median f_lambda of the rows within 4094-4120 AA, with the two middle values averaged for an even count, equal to 0.502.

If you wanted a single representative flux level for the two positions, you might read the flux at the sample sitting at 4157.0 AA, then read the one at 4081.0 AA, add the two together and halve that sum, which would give 0.51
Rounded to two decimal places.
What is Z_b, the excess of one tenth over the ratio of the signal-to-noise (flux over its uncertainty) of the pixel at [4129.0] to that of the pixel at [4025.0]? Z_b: -1.07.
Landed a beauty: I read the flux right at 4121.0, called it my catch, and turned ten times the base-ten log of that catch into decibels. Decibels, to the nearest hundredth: -2.75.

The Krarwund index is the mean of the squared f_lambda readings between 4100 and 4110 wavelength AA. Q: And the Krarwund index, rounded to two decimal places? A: 0.21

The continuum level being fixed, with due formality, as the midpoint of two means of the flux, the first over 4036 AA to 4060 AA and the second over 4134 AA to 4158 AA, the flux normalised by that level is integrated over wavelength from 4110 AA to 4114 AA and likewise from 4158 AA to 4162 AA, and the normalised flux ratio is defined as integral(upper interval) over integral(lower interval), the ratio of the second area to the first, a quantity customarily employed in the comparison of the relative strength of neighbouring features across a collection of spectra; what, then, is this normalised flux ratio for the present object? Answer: 1.07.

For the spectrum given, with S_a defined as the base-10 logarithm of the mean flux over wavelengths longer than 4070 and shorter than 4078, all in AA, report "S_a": -0.33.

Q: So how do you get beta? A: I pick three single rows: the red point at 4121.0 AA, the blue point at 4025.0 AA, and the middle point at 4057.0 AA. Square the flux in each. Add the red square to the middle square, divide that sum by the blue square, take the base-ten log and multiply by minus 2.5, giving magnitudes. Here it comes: -0.9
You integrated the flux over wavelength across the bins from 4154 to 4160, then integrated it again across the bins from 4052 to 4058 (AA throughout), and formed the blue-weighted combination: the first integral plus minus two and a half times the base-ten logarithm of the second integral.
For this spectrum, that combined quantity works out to 1.85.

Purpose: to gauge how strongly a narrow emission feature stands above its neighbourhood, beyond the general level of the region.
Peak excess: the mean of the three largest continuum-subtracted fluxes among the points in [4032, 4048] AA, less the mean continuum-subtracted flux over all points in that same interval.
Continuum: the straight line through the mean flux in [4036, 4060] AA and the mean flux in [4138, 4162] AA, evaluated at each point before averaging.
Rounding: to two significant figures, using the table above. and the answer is 0.063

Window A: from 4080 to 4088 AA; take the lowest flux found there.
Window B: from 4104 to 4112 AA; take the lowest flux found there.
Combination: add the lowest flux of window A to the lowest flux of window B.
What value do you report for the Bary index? 0.93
